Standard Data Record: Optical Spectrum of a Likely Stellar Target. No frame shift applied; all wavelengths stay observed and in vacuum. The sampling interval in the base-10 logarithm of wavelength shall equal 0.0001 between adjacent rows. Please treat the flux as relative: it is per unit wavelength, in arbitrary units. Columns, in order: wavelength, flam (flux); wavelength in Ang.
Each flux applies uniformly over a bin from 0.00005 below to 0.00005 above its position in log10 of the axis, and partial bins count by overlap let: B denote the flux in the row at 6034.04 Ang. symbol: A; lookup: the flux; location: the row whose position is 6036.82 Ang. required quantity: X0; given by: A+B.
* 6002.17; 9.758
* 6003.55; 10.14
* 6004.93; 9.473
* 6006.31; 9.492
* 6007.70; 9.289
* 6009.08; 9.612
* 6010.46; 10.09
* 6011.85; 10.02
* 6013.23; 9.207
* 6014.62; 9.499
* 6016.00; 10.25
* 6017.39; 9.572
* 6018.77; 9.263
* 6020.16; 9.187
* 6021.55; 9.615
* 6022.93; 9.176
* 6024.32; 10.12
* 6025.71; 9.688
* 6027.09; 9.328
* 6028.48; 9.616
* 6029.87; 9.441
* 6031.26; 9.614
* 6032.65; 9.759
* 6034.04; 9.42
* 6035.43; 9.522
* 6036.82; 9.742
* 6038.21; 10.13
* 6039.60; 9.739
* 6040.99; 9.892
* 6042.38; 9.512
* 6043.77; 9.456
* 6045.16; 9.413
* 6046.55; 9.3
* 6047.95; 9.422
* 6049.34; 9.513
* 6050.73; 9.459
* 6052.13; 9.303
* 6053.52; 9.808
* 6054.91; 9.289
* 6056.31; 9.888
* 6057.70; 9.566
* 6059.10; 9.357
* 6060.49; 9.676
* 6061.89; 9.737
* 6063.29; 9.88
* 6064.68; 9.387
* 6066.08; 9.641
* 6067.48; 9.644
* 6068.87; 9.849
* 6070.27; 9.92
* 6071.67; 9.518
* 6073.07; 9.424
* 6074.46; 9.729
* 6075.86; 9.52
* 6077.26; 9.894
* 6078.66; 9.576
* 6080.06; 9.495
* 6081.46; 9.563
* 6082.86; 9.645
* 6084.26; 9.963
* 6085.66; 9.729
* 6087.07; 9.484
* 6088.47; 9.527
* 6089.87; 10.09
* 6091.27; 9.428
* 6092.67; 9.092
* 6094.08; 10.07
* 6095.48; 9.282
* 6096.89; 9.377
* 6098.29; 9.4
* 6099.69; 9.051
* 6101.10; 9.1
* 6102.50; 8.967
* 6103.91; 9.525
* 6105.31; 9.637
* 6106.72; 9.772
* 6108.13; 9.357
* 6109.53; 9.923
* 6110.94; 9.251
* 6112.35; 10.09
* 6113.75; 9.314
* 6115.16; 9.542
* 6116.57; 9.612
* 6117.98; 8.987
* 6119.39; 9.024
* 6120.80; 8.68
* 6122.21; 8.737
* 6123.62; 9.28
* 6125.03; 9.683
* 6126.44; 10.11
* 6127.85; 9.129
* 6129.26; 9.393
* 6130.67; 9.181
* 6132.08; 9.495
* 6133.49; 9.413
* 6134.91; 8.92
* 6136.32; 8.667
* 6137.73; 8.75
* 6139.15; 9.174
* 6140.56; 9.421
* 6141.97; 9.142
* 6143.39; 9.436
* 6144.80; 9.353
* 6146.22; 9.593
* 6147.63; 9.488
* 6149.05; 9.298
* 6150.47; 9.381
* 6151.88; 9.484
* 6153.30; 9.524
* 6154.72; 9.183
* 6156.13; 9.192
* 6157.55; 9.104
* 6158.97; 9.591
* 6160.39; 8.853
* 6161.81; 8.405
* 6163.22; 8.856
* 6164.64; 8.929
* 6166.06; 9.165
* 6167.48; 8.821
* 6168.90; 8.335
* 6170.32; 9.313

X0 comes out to 19.2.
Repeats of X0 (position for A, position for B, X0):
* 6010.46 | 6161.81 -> 18.5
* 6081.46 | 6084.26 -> 19.5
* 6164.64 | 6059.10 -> 18.3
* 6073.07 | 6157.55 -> 18.5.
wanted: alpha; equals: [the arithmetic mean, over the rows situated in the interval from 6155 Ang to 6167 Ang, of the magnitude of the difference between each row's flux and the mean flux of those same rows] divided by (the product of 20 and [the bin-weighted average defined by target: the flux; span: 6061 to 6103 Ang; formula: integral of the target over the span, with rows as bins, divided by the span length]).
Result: 0.0013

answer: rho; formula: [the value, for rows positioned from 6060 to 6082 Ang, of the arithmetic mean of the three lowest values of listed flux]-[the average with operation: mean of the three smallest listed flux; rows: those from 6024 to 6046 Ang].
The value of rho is 0.0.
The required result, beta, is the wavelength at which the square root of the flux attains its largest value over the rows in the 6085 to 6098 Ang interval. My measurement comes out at 6089.87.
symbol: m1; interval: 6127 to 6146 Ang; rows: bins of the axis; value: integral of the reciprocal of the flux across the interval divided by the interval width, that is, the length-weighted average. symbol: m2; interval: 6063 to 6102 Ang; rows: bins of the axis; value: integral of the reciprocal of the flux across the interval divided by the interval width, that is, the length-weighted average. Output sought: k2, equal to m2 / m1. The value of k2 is 0.96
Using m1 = 0.109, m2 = 0.105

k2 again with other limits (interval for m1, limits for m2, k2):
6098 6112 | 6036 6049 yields 0.98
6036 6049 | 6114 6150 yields 1.04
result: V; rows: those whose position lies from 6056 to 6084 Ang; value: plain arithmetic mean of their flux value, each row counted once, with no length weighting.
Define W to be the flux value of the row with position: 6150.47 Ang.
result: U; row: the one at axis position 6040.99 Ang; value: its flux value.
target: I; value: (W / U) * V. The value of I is 9.15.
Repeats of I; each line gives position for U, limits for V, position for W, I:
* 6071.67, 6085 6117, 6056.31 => 9.87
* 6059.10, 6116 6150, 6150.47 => 9.27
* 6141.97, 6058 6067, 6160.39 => 9.31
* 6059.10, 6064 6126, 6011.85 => 10.17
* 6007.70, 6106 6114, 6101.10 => 9.42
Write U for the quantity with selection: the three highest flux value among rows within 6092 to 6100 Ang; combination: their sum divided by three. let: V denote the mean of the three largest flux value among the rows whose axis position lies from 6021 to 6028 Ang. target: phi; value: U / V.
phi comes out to 0.98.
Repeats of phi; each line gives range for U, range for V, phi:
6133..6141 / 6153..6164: 0.99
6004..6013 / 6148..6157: 1.05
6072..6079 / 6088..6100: 0.98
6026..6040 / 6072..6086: 1.00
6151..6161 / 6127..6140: 1.01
